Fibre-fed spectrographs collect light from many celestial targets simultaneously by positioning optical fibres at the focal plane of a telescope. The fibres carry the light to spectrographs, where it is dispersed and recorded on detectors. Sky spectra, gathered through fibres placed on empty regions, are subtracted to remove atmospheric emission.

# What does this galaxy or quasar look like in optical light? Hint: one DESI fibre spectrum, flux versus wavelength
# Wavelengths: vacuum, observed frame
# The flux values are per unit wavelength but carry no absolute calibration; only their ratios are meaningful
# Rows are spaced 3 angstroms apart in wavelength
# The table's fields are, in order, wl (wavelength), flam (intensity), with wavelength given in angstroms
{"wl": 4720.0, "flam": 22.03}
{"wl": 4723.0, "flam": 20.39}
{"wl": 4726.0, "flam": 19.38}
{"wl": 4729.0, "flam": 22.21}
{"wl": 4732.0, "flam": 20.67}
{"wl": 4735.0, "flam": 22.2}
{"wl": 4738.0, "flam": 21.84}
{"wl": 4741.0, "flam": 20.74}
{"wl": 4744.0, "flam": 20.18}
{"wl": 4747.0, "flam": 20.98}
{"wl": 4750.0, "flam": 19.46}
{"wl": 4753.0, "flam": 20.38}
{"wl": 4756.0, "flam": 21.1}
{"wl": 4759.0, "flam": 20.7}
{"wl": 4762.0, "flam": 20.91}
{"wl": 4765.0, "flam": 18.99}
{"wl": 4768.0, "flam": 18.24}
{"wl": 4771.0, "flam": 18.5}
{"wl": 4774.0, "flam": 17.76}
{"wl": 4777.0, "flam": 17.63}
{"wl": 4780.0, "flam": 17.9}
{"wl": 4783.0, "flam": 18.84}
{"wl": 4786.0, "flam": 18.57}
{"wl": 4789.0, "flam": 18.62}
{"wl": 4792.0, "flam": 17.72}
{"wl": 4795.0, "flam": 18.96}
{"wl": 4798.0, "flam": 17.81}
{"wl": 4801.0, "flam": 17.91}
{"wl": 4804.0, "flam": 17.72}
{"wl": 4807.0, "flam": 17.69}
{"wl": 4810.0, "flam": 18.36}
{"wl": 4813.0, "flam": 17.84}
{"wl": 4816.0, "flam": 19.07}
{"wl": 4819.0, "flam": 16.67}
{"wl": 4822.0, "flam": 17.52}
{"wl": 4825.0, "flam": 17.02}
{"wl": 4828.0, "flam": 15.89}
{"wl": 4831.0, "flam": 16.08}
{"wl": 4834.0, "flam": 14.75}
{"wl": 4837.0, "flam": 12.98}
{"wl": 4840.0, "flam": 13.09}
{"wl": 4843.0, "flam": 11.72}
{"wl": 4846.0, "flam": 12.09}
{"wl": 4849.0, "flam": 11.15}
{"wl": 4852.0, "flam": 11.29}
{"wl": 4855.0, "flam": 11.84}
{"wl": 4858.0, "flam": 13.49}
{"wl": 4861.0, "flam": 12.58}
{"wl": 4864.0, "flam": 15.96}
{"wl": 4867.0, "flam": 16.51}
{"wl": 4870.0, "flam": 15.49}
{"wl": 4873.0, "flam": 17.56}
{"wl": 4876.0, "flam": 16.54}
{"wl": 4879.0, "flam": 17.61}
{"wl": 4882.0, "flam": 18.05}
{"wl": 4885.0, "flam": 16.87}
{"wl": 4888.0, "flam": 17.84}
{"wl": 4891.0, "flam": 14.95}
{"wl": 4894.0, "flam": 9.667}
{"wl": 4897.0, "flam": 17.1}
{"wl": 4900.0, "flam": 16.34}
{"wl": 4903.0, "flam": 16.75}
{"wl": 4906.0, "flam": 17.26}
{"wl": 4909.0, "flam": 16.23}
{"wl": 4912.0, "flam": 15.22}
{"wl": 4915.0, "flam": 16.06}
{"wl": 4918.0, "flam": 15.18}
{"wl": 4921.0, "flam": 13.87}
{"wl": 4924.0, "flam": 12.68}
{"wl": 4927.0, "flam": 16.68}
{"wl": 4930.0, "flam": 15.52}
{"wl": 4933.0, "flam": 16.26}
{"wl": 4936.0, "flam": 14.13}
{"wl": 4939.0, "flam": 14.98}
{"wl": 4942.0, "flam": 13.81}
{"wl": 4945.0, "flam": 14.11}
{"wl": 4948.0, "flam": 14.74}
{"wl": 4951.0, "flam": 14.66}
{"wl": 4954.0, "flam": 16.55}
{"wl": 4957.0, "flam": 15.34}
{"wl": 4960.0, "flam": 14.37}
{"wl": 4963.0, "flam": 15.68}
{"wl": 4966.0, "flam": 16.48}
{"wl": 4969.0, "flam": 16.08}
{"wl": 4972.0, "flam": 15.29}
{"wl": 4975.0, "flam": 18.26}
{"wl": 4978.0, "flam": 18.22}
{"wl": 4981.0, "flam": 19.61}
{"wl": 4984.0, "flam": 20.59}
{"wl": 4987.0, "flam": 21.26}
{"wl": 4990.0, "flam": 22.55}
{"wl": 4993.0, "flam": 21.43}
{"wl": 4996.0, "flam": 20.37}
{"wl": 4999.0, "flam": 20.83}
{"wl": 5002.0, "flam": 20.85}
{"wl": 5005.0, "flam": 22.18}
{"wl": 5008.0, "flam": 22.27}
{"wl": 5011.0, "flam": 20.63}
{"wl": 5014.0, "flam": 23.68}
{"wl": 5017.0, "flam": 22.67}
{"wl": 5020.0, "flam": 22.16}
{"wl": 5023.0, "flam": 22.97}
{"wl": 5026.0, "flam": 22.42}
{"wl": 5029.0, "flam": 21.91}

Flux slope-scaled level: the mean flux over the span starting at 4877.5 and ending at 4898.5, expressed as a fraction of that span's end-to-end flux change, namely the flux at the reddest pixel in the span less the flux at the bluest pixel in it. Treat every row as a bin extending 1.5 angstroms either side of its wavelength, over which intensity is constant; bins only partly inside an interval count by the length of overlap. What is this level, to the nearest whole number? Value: -31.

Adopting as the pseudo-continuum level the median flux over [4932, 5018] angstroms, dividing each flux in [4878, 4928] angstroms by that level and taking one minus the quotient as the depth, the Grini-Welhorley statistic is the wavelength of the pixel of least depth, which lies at 4882.0 angstroms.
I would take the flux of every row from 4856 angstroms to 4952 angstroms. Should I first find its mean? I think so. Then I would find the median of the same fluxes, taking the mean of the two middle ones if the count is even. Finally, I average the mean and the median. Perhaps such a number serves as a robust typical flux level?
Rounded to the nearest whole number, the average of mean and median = 16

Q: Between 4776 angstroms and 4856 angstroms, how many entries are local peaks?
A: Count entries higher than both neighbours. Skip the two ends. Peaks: 10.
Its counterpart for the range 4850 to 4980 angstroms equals 15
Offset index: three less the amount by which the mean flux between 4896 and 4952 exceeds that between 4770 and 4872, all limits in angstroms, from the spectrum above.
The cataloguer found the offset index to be 3.7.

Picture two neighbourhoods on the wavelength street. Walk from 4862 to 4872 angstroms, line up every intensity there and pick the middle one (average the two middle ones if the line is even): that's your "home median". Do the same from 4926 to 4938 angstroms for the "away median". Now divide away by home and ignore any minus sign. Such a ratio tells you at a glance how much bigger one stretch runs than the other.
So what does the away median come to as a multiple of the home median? 1.00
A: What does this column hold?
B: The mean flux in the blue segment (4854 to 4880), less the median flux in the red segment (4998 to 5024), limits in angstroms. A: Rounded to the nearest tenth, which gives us -6.9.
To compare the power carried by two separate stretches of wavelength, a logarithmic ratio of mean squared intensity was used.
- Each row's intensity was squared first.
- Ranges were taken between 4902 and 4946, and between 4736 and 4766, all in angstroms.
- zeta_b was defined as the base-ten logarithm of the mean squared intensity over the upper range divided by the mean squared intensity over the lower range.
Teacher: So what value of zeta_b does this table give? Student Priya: -0.26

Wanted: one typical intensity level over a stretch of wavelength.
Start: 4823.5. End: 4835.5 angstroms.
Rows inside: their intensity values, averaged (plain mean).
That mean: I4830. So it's 15.9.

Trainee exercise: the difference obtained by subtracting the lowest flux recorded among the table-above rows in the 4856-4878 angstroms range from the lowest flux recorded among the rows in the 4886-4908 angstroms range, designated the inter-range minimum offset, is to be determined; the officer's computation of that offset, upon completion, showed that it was -3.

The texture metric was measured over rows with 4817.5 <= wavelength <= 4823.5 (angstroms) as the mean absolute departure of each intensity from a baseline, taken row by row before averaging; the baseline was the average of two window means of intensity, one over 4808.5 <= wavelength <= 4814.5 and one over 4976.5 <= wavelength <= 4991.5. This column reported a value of 2.2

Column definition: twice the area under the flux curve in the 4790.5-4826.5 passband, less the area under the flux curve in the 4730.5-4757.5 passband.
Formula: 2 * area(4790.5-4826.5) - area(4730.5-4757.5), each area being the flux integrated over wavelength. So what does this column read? 723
